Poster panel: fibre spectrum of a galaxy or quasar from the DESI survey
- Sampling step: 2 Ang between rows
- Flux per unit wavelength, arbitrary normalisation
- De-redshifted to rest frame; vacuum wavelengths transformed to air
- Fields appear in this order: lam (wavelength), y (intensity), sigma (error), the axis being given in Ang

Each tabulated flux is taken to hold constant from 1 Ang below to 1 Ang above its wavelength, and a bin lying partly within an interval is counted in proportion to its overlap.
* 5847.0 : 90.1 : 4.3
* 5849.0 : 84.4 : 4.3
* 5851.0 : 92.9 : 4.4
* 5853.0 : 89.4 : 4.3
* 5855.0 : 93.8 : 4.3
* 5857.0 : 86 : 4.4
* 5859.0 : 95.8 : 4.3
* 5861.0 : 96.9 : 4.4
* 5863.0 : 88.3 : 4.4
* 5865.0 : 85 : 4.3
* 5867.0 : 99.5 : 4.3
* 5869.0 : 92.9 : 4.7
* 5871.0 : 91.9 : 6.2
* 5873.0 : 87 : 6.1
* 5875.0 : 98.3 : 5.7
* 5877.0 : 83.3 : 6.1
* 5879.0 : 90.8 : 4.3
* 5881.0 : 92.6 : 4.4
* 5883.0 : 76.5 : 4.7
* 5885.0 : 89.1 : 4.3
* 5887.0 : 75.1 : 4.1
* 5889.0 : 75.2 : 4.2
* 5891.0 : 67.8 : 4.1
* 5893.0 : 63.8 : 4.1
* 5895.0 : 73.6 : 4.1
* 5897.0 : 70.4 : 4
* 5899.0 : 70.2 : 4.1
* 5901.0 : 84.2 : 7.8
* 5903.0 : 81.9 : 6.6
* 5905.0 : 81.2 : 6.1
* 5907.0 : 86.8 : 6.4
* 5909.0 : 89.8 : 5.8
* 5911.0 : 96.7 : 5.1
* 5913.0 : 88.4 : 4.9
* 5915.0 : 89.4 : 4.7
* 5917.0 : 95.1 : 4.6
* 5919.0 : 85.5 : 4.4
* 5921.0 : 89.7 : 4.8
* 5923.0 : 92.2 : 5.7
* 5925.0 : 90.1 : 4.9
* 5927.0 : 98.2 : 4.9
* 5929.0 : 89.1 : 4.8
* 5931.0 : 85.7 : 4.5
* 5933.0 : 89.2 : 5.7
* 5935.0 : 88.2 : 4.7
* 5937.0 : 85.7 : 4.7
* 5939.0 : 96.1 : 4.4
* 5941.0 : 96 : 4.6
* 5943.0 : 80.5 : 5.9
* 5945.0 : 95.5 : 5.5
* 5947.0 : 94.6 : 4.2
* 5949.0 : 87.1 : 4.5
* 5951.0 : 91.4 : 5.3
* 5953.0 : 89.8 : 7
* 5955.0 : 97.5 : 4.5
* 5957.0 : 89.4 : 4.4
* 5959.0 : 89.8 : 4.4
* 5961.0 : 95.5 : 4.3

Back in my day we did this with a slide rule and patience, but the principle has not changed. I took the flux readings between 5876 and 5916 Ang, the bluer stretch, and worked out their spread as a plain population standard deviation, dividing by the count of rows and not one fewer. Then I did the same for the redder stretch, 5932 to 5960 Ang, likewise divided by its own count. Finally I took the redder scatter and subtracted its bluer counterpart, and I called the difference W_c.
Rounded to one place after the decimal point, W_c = -4.4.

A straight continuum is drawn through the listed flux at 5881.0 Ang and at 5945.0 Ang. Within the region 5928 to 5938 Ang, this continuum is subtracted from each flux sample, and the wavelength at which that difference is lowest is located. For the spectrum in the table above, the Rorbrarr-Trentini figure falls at 5937.0 Ang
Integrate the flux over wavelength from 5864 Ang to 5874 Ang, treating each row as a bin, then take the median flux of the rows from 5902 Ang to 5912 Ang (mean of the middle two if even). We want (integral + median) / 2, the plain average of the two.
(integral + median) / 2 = 500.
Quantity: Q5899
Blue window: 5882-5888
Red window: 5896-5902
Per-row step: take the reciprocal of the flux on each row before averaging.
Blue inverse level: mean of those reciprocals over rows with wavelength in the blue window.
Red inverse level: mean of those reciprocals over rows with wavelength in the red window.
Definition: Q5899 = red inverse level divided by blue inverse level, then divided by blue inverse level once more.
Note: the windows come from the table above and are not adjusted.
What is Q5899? 86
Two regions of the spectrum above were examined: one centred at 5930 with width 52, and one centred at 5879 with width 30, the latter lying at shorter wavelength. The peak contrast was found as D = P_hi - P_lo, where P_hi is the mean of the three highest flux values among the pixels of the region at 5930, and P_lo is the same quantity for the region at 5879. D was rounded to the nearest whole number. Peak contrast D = 1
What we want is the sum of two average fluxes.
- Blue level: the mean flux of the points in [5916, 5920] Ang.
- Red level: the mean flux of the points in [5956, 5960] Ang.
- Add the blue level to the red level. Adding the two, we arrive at 180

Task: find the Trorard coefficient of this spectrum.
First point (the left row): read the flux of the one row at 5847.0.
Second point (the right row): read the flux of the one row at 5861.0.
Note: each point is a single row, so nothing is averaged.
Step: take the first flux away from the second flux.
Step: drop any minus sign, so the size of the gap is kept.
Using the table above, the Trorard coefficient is 6.8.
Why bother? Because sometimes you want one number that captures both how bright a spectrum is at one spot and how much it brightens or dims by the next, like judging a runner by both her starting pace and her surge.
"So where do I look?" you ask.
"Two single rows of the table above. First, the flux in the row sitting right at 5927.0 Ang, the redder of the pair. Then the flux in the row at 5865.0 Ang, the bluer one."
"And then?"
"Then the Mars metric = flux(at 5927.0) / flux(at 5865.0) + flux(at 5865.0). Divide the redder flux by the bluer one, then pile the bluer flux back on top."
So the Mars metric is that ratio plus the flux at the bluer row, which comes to 86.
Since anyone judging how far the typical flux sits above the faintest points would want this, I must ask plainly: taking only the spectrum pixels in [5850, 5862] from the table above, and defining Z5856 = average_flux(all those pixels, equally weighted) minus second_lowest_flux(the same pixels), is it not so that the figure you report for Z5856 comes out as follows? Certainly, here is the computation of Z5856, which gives 3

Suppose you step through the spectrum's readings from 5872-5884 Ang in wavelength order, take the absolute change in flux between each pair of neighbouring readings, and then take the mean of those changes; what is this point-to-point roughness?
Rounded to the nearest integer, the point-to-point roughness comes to 10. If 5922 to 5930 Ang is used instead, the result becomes 6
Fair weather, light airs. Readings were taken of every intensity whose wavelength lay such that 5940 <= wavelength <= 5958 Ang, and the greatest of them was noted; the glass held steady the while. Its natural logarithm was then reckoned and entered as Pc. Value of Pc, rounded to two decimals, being 4.58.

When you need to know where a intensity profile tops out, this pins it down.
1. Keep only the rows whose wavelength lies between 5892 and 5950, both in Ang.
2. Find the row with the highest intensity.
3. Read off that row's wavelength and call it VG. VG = 5927.0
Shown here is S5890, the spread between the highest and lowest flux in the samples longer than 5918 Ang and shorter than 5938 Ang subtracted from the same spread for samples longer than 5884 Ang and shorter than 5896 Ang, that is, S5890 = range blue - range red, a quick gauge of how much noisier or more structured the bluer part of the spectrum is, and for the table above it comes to 13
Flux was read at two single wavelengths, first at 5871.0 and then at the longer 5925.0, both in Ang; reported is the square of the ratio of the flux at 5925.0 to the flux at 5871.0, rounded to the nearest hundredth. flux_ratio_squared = 0.96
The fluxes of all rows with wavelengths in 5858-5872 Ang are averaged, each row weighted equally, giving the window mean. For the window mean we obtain 92.9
